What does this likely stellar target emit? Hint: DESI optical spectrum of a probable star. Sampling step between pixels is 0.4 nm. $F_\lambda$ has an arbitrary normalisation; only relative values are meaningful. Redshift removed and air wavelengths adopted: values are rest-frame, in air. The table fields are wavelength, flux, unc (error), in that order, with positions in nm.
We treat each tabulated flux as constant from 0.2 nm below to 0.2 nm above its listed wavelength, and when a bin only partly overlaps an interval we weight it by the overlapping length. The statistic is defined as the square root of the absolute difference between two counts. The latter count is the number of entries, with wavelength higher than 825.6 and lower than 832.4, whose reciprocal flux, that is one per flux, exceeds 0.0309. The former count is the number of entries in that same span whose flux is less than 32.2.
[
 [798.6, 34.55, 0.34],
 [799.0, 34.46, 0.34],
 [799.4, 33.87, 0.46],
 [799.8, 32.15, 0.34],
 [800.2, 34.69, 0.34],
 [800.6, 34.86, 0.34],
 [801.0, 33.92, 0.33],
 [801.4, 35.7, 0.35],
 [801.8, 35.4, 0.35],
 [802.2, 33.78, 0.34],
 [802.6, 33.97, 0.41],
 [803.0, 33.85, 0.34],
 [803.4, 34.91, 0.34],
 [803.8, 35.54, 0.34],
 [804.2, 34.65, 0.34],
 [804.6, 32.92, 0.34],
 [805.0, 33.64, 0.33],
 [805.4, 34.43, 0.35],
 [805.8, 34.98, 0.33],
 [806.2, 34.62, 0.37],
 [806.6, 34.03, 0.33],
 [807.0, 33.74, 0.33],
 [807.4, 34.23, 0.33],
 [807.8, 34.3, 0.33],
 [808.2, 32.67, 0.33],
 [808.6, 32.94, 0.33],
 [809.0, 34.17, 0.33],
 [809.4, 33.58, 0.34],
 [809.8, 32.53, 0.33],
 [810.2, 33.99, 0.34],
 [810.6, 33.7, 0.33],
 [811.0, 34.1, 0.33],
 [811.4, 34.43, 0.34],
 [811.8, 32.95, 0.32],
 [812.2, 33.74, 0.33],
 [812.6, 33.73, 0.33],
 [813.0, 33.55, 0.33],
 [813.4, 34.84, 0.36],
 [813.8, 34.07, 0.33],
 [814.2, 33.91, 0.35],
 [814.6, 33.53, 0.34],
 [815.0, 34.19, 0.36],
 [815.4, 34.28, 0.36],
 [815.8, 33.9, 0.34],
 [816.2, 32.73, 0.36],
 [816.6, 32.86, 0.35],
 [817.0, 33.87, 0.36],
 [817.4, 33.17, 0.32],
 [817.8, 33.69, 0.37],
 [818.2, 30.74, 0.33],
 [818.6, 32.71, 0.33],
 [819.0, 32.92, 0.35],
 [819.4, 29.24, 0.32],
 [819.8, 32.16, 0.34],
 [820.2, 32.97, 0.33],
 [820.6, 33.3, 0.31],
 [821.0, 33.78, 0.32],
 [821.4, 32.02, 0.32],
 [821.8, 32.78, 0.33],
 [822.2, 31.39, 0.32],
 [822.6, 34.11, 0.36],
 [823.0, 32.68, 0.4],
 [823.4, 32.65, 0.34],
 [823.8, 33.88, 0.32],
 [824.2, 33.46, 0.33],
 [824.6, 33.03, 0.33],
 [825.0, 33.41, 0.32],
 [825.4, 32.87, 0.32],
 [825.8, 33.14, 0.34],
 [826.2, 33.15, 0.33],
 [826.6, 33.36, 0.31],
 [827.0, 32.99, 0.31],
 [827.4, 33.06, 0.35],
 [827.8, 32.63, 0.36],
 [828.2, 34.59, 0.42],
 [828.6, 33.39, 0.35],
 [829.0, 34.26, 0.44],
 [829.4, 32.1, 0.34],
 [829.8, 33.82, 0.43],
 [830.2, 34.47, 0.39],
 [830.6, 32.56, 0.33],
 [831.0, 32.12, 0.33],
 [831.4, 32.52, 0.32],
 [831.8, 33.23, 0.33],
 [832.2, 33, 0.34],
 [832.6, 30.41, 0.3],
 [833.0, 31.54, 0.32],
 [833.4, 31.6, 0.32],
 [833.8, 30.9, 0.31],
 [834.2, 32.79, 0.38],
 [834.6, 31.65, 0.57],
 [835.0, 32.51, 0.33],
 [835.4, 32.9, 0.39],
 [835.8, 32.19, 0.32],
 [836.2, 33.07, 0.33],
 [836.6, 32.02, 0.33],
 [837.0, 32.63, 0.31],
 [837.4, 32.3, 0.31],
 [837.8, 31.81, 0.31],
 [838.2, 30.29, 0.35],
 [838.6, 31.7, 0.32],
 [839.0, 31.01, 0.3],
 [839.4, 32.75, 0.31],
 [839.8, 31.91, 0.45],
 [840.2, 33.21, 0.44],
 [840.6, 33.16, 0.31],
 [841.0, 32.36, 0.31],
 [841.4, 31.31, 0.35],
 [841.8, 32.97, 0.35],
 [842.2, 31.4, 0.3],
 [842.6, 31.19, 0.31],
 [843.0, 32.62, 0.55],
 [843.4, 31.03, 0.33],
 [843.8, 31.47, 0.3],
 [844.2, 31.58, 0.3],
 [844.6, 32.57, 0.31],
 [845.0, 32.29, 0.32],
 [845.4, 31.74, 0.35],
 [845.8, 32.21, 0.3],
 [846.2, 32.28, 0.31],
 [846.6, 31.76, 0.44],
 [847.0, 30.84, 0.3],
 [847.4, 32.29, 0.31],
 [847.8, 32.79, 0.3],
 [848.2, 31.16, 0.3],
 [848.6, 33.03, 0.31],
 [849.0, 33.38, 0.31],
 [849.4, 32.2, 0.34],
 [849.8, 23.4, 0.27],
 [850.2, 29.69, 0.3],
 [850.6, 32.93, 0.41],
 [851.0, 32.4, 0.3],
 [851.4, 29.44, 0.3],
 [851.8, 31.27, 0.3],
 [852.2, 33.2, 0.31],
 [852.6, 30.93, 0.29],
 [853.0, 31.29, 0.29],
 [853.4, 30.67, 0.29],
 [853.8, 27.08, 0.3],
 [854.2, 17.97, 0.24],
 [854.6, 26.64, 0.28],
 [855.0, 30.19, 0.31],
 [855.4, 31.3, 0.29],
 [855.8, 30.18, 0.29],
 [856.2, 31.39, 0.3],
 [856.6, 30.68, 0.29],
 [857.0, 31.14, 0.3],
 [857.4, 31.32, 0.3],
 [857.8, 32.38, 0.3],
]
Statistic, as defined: 0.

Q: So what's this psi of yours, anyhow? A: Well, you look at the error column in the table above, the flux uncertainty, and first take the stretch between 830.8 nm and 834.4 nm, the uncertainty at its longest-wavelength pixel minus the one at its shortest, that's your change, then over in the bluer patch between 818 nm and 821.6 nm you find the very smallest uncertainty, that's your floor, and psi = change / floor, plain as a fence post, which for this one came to 0.16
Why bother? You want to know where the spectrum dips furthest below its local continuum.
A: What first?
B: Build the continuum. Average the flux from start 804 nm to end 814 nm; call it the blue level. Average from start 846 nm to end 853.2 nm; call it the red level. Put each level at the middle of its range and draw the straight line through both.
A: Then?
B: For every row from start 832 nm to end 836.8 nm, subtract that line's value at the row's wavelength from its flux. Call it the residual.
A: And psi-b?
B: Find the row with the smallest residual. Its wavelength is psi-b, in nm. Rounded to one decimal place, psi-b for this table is 832.6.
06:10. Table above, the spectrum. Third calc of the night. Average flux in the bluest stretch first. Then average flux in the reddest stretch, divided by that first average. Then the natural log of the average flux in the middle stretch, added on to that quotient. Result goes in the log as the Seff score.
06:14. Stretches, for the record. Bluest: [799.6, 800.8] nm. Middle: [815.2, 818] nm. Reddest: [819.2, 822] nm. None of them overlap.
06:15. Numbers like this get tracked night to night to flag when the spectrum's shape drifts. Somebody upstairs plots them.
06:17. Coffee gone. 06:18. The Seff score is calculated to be 4.46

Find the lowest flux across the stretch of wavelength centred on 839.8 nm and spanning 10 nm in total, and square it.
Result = 917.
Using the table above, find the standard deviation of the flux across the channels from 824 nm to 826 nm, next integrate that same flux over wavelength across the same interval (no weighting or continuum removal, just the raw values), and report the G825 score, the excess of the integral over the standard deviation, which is 66.1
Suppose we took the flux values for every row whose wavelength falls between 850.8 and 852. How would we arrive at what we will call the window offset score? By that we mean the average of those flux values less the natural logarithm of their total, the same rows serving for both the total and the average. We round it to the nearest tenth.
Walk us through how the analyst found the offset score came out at 26.5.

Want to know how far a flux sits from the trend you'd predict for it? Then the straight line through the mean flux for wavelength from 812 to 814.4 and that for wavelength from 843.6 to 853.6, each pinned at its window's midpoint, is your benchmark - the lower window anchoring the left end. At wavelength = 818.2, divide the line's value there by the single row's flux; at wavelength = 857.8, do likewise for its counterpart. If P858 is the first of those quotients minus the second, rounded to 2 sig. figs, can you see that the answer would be 0.14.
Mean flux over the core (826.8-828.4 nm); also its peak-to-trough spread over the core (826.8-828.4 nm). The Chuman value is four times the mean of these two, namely 70.6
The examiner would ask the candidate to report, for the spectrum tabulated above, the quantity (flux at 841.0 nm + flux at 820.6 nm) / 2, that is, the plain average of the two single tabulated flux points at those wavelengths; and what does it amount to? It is 32.8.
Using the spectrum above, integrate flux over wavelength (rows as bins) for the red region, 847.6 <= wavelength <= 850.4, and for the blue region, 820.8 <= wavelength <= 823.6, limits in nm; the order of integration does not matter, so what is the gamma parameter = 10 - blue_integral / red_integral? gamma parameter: 8.94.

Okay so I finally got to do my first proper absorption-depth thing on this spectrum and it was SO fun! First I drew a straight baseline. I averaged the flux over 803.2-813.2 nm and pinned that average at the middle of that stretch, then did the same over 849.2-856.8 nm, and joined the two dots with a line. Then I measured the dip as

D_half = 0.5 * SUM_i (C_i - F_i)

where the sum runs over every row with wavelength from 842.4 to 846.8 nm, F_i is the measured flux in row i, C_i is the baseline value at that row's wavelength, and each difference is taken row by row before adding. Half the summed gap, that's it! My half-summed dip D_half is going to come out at -8.0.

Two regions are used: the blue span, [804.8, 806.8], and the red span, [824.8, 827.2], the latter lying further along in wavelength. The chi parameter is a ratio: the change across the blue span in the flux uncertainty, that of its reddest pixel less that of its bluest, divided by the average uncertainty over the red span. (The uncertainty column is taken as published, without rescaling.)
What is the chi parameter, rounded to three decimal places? 0.000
